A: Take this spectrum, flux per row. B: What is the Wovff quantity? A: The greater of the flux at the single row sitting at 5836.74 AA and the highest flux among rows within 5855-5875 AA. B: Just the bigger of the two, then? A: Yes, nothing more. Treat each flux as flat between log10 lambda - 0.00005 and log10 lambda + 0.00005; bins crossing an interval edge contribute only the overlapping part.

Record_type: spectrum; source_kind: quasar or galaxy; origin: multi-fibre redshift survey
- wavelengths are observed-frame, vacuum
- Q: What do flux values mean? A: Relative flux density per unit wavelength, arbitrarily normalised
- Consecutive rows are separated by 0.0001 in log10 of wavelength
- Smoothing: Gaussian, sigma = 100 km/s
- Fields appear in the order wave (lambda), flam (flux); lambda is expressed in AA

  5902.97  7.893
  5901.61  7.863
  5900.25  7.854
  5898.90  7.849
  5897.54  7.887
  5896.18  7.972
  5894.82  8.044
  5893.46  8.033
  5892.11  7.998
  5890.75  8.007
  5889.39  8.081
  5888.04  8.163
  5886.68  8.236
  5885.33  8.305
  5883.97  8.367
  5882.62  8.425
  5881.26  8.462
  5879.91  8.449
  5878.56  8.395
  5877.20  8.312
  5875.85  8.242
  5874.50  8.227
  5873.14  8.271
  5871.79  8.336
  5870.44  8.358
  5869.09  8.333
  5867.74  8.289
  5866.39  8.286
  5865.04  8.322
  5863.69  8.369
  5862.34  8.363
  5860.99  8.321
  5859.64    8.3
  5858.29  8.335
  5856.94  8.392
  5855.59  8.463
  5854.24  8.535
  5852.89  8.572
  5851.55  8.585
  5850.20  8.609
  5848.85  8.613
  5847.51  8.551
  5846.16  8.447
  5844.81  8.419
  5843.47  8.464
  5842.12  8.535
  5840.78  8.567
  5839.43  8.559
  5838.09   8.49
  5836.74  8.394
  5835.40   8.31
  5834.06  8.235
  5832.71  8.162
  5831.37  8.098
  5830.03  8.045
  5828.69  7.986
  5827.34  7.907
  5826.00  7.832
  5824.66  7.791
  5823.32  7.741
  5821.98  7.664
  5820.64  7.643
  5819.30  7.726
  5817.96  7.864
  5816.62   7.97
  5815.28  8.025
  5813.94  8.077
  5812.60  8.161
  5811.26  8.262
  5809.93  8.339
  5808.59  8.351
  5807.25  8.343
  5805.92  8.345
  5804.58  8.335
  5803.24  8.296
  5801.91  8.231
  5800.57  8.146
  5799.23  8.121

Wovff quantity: 8.46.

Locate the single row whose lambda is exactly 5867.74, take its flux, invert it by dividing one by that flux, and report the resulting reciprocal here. 0.121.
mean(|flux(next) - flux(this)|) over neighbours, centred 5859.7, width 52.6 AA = 0.046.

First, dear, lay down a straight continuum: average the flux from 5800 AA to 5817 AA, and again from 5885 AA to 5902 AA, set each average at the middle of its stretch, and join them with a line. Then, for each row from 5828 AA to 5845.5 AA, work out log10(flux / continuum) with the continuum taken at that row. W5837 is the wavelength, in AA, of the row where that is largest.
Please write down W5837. 5840.78 AA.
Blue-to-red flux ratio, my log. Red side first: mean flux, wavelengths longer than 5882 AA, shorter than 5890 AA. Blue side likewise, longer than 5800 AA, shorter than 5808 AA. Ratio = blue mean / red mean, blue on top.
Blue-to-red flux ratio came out 1.002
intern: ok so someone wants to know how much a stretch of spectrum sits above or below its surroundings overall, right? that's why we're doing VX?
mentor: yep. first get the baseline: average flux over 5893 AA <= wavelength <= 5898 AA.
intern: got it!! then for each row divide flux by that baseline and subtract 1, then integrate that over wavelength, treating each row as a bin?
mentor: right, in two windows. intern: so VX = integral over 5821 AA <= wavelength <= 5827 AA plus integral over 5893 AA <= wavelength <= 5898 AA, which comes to -0.15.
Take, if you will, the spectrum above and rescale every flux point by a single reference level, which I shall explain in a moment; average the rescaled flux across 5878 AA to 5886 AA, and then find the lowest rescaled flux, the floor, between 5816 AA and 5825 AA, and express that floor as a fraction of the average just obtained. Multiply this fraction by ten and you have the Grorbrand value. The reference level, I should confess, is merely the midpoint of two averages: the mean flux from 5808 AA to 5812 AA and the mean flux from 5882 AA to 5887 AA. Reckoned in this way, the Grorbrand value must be 9.1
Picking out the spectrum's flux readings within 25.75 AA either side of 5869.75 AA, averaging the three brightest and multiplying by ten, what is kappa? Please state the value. 86.0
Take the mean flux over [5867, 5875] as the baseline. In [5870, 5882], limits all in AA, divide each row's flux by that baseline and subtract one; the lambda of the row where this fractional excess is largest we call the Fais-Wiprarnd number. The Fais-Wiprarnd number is 5881.26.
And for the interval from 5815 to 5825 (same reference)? 5815.28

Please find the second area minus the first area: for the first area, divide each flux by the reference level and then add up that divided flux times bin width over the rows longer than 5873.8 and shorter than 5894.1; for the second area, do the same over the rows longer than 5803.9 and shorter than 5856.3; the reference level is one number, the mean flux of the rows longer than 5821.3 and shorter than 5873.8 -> 32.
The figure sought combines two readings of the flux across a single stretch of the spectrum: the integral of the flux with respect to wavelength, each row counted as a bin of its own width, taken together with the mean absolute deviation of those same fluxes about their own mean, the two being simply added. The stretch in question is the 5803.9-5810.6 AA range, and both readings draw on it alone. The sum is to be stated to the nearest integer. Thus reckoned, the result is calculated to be 56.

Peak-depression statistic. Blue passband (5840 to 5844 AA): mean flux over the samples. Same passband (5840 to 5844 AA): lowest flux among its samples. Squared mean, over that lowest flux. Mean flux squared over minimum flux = 8.6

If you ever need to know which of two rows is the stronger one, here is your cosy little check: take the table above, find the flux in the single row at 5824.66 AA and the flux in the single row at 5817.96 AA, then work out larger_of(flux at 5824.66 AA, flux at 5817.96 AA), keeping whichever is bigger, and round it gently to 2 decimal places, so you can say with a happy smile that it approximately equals 7.86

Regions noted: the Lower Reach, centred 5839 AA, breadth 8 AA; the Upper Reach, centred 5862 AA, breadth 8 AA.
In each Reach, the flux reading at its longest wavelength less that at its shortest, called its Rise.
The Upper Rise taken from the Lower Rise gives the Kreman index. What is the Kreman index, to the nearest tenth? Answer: 0.2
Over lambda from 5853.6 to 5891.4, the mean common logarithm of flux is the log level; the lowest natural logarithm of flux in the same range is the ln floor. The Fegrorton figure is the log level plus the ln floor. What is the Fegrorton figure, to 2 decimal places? 3.00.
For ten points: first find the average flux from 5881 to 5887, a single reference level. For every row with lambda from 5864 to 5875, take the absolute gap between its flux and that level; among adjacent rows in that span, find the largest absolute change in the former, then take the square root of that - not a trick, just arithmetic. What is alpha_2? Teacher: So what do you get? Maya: 0.255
